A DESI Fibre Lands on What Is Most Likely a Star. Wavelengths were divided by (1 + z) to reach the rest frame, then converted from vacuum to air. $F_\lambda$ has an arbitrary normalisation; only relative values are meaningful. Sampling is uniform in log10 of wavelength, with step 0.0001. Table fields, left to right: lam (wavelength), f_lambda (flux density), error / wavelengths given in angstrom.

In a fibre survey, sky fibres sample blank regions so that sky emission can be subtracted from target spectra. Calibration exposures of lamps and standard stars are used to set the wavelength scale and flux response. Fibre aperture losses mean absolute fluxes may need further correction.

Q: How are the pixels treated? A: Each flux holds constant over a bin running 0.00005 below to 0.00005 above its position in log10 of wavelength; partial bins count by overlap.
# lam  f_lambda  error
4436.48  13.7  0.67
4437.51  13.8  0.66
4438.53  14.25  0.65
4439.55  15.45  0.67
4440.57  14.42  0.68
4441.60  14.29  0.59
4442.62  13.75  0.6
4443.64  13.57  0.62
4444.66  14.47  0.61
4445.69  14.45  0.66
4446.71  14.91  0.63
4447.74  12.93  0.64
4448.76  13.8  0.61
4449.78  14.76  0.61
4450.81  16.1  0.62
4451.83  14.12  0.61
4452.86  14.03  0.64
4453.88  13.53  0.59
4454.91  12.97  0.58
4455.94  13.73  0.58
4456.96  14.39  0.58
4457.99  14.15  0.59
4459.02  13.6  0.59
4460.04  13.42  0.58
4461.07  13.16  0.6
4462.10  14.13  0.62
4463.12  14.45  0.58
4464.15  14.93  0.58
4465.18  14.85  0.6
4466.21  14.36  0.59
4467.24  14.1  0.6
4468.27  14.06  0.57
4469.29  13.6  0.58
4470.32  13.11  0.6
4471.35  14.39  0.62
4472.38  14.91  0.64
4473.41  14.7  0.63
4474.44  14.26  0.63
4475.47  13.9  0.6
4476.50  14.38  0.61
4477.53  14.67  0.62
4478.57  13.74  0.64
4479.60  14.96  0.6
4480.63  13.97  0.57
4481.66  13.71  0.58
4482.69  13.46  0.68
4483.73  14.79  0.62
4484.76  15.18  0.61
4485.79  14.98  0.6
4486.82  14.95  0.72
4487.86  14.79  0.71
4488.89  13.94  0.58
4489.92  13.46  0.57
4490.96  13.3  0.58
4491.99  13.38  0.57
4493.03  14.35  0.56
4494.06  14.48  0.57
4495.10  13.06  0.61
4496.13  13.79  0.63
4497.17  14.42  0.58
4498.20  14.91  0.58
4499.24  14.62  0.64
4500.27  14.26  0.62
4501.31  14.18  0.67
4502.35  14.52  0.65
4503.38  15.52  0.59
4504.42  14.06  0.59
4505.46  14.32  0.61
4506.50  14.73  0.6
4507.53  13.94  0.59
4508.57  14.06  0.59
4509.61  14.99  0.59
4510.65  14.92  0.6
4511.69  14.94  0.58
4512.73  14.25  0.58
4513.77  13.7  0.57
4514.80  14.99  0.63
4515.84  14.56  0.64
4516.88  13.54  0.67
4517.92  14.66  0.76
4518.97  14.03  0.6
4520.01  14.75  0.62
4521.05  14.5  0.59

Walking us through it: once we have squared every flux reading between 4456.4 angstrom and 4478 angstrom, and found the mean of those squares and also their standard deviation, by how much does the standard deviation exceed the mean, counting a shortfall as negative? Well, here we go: -186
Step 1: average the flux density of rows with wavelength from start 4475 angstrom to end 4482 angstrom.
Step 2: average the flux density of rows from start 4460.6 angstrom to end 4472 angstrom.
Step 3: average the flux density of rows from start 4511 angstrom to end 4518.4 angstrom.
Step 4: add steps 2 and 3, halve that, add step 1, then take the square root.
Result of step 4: 5.33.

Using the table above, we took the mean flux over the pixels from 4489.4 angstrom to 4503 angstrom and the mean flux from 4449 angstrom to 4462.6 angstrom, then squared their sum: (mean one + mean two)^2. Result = 788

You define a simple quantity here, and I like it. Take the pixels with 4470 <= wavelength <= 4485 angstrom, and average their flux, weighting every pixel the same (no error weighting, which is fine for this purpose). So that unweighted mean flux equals 14.3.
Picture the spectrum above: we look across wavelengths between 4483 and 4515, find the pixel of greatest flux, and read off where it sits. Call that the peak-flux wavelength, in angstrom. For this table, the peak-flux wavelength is 4503.38 angstrom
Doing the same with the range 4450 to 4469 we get 4450.81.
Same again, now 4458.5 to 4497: 4484.76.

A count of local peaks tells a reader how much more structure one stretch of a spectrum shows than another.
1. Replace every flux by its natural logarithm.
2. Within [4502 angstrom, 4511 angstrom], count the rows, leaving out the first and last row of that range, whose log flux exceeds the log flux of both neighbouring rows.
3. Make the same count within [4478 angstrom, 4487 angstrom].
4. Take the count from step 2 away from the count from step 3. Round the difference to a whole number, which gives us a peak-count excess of -1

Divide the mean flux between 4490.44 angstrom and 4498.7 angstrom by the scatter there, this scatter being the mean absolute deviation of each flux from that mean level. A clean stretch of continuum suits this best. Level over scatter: 24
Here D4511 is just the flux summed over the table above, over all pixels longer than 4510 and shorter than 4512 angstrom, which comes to 29.9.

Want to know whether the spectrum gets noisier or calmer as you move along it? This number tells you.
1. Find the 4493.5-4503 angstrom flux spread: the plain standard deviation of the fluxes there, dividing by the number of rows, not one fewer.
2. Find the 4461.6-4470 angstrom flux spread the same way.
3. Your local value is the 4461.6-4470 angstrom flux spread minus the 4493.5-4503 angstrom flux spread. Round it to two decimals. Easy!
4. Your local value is -0.10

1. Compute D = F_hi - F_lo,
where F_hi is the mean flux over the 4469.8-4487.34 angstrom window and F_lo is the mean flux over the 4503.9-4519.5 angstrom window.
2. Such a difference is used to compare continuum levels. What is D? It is 0.0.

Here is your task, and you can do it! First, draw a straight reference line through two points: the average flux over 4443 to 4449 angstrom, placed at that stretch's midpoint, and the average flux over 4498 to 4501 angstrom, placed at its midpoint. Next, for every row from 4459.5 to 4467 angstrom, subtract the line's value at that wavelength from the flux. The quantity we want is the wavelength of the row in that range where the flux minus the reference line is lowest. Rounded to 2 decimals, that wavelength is 4461.07 angstrom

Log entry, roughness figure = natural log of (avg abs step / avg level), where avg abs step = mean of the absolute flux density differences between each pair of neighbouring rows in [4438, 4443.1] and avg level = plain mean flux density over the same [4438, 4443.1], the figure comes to -3.0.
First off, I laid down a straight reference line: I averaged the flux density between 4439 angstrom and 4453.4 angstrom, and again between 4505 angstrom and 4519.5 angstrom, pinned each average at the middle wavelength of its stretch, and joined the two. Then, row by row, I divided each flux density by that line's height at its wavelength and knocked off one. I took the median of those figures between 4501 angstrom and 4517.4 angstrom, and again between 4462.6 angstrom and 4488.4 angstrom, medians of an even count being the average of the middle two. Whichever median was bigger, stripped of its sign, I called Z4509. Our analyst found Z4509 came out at 0.002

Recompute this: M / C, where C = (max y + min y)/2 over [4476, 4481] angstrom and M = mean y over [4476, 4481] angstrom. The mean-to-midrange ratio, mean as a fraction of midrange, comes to 1.00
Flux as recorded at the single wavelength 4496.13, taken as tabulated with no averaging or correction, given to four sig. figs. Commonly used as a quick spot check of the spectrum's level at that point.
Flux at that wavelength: 13.79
